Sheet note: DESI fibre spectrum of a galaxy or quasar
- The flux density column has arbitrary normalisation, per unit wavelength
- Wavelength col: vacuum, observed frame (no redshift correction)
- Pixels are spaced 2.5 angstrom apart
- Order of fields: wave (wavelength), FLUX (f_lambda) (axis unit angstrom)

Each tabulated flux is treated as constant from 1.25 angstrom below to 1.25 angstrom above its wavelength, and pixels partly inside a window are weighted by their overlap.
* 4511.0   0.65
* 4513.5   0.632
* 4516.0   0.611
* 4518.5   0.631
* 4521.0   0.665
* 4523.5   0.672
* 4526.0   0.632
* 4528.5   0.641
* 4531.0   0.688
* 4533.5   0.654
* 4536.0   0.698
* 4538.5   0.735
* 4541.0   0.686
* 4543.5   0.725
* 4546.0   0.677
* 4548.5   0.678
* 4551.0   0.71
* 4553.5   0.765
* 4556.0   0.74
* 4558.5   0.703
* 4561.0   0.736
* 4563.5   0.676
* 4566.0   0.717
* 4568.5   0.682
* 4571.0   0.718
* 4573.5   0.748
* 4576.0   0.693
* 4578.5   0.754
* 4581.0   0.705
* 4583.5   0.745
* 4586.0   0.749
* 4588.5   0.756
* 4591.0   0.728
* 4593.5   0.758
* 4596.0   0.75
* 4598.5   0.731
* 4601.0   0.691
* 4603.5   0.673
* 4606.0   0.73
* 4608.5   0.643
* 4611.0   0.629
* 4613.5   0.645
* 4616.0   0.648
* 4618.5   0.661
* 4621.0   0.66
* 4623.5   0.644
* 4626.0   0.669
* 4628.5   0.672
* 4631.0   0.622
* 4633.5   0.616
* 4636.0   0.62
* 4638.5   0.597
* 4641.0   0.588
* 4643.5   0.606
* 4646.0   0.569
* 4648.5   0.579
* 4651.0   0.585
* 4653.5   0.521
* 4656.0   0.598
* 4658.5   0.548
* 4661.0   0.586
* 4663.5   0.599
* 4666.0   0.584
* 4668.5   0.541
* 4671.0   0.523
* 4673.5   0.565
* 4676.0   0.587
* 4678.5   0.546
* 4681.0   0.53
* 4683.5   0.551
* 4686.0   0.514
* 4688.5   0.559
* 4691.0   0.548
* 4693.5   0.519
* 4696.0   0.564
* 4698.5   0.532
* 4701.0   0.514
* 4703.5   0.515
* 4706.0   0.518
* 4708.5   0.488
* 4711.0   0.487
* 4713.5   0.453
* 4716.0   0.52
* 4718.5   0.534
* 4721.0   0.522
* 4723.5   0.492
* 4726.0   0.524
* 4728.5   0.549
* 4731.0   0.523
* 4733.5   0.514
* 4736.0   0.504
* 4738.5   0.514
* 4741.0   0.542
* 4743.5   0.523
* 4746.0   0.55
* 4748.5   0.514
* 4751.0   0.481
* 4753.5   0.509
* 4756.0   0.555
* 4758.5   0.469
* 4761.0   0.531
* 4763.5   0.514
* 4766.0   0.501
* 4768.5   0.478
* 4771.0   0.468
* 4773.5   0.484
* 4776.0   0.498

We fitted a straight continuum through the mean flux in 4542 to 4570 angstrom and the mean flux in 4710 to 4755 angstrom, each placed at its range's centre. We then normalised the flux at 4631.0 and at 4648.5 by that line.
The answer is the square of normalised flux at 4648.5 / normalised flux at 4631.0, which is 0.92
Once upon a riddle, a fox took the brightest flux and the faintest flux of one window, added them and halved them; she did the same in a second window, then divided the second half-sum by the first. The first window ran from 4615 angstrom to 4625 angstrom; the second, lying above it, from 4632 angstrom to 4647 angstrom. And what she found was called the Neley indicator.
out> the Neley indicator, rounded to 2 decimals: 0.91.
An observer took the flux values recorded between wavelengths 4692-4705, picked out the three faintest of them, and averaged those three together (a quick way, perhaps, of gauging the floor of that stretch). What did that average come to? 0.52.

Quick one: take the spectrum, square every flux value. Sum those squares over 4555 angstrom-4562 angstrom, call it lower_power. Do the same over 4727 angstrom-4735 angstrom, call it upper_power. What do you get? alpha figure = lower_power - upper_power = 0.74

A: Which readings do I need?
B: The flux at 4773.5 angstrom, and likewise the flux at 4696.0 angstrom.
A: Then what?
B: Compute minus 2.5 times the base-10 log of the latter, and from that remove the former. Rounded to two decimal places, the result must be 0.14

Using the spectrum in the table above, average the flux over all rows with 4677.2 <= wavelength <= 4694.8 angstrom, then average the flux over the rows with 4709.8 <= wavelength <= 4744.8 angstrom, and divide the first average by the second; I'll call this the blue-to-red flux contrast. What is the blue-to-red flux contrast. 1.05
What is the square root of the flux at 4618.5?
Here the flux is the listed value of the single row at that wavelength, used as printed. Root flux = 0.81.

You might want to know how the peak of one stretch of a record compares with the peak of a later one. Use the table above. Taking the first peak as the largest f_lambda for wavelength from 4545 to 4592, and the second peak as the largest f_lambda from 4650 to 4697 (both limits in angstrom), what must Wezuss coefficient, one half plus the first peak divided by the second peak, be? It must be 1.78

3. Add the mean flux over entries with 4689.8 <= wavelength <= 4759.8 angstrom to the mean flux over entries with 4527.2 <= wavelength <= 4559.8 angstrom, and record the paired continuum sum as 1.22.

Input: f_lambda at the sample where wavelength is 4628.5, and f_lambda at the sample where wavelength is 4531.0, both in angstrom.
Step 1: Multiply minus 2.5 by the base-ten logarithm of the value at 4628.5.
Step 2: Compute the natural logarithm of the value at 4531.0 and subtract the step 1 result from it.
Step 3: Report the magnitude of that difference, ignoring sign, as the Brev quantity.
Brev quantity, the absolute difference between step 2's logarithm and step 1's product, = 0.81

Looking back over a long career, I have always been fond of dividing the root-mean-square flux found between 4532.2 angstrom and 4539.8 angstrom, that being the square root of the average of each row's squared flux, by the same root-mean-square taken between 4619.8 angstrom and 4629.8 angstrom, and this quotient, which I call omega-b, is 1.05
